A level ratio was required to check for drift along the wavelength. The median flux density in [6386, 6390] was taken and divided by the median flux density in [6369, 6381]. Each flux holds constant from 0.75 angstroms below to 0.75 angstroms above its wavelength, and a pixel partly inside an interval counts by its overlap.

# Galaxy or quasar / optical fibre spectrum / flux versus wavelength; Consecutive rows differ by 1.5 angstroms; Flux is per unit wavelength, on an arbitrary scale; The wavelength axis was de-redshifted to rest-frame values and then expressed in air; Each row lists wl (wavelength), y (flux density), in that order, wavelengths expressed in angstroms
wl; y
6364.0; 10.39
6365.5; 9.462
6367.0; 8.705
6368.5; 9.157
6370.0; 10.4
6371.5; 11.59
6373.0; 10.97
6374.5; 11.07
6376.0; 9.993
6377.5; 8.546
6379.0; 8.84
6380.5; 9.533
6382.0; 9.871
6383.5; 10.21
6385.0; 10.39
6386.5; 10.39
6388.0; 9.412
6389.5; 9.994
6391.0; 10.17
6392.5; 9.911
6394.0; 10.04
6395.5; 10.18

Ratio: 0.980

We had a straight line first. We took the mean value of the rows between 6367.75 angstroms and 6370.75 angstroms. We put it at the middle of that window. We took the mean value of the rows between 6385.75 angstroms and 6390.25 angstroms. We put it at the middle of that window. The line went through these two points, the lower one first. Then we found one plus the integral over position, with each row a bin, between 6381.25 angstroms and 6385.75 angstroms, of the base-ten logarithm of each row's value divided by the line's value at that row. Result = 1.05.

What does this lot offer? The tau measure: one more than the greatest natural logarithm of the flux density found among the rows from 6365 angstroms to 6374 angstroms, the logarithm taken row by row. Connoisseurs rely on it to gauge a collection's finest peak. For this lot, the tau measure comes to 3.45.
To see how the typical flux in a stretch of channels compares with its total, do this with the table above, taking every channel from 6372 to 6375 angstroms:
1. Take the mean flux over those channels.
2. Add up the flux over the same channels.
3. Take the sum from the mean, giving -11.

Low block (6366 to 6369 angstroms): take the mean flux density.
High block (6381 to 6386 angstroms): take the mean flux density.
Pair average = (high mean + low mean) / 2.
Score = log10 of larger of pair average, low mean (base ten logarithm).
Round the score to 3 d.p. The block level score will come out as 0.980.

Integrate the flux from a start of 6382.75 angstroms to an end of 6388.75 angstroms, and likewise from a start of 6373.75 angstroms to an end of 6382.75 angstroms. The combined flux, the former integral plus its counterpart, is 147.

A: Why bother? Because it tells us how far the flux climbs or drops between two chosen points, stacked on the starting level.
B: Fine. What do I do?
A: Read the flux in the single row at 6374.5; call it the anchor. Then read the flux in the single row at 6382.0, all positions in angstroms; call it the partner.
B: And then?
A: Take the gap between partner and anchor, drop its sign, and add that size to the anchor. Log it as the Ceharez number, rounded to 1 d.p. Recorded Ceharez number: 12.3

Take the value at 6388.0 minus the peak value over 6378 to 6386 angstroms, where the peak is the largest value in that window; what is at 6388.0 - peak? -1.0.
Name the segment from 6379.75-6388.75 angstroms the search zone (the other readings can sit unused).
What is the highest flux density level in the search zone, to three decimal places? 10.390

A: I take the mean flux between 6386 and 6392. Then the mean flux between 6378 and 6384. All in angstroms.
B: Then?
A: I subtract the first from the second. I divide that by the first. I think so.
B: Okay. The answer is -0.04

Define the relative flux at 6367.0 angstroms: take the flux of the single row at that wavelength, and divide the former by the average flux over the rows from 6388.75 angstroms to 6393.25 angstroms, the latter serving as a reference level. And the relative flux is 0.87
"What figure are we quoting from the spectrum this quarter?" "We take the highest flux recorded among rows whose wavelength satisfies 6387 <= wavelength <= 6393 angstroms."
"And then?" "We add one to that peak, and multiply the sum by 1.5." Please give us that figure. 16.8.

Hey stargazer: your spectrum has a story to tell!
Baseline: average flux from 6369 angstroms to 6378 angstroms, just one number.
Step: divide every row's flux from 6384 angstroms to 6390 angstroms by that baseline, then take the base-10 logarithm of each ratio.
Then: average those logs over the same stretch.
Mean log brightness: -0.017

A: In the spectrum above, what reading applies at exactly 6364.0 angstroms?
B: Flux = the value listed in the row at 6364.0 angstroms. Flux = 10.39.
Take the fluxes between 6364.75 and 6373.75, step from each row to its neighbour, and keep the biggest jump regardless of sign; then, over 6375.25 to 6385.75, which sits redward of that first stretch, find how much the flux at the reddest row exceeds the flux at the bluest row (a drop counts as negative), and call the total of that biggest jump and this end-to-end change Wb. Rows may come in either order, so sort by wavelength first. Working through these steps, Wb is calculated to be 1.6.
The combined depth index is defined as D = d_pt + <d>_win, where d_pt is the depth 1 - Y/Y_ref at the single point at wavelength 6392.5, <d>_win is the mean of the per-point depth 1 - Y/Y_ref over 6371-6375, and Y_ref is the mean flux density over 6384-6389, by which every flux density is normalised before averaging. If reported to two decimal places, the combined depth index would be -0.10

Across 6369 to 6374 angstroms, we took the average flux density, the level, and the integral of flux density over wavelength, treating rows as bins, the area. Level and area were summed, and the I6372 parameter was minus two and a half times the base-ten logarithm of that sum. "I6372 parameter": -4.5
